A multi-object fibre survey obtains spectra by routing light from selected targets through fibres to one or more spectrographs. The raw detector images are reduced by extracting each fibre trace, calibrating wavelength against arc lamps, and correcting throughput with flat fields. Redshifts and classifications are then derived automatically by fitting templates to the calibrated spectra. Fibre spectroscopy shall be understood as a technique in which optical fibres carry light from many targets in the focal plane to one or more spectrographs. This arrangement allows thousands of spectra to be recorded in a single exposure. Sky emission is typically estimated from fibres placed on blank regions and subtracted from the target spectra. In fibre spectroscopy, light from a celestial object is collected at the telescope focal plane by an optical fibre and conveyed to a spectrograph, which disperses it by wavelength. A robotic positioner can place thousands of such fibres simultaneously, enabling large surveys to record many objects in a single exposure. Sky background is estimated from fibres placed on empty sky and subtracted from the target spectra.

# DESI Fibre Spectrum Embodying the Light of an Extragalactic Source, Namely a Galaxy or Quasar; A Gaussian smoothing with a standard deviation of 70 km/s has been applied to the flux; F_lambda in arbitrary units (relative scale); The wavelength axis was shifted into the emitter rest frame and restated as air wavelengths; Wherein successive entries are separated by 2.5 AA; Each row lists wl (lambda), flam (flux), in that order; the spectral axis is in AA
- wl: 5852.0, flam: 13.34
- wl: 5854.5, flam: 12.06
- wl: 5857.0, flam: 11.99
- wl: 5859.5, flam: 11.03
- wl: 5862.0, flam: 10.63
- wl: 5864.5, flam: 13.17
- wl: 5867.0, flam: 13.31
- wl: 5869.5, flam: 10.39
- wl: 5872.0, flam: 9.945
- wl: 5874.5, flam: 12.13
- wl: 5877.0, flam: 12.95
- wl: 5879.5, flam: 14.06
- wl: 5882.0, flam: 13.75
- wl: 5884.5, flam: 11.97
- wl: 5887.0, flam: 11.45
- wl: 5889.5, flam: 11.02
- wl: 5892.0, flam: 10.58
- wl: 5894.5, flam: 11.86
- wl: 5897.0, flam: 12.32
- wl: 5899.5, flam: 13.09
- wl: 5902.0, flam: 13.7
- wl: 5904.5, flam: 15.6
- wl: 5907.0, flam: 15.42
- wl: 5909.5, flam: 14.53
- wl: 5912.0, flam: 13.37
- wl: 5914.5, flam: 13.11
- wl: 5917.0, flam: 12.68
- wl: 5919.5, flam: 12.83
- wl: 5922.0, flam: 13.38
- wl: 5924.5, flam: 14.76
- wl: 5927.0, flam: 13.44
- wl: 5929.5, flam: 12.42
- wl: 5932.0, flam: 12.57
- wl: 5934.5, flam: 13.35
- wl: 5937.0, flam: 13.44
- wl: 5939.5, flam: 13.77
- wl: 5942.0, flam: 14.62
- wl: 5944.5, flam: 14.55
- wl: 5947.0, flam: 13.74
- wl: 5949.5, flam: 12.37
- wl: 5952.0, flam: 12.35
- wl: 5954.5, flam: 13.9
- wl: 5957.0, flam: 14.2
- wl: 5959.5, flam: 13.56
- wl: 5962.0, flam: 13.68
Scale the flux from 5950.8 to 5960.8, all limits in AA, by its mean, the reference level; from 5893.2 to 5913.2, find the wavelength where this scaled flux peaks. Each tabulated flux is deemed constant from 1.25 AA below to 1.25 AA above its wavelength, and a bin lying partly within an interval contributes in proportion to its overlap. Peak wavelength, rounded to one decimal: 5904.5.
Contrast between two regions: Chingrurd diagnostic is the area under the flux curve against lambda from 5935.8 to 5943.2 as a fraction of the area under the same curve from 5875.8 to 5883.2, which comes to 1.03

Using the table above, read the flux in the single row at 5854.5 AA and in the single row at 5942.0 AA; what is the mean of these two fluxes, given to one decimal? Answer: 13.3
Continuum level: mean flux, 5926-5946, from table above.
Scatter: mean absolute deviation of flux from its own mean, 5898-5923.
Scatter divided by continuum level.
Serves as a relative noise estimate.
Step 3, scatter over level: 0.063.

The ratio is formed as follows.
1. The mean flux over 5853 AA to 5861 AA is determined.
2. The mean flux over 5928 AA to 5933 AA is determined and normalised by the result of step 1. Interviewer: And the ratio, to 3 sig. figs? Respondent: 1.07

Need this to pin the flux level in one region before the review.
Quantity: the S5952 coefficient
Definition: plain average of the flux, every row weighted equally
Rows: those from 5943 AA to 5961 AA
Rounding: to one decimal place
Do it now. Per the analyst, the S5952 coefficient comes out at 13.5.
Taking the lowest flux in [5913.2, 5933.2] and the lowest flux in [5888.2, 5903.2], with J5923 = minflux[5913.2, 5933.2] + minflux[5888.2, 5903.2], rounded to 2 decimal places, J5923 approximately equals 23.00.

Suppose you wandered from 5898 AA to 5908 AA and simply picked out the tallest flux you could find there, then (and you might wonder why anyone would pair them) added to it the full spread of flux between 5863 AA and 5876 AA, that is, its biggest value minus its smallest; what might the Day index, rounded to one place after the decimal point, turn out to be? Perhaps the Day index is 19.0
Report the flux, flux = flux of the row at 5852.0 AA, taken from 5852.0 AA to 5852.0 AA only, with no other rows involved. 13.34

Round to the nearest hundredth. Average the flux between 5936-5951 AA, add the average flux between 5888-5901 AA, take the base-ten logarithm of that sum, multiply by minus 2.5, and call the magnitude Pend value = -3.52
